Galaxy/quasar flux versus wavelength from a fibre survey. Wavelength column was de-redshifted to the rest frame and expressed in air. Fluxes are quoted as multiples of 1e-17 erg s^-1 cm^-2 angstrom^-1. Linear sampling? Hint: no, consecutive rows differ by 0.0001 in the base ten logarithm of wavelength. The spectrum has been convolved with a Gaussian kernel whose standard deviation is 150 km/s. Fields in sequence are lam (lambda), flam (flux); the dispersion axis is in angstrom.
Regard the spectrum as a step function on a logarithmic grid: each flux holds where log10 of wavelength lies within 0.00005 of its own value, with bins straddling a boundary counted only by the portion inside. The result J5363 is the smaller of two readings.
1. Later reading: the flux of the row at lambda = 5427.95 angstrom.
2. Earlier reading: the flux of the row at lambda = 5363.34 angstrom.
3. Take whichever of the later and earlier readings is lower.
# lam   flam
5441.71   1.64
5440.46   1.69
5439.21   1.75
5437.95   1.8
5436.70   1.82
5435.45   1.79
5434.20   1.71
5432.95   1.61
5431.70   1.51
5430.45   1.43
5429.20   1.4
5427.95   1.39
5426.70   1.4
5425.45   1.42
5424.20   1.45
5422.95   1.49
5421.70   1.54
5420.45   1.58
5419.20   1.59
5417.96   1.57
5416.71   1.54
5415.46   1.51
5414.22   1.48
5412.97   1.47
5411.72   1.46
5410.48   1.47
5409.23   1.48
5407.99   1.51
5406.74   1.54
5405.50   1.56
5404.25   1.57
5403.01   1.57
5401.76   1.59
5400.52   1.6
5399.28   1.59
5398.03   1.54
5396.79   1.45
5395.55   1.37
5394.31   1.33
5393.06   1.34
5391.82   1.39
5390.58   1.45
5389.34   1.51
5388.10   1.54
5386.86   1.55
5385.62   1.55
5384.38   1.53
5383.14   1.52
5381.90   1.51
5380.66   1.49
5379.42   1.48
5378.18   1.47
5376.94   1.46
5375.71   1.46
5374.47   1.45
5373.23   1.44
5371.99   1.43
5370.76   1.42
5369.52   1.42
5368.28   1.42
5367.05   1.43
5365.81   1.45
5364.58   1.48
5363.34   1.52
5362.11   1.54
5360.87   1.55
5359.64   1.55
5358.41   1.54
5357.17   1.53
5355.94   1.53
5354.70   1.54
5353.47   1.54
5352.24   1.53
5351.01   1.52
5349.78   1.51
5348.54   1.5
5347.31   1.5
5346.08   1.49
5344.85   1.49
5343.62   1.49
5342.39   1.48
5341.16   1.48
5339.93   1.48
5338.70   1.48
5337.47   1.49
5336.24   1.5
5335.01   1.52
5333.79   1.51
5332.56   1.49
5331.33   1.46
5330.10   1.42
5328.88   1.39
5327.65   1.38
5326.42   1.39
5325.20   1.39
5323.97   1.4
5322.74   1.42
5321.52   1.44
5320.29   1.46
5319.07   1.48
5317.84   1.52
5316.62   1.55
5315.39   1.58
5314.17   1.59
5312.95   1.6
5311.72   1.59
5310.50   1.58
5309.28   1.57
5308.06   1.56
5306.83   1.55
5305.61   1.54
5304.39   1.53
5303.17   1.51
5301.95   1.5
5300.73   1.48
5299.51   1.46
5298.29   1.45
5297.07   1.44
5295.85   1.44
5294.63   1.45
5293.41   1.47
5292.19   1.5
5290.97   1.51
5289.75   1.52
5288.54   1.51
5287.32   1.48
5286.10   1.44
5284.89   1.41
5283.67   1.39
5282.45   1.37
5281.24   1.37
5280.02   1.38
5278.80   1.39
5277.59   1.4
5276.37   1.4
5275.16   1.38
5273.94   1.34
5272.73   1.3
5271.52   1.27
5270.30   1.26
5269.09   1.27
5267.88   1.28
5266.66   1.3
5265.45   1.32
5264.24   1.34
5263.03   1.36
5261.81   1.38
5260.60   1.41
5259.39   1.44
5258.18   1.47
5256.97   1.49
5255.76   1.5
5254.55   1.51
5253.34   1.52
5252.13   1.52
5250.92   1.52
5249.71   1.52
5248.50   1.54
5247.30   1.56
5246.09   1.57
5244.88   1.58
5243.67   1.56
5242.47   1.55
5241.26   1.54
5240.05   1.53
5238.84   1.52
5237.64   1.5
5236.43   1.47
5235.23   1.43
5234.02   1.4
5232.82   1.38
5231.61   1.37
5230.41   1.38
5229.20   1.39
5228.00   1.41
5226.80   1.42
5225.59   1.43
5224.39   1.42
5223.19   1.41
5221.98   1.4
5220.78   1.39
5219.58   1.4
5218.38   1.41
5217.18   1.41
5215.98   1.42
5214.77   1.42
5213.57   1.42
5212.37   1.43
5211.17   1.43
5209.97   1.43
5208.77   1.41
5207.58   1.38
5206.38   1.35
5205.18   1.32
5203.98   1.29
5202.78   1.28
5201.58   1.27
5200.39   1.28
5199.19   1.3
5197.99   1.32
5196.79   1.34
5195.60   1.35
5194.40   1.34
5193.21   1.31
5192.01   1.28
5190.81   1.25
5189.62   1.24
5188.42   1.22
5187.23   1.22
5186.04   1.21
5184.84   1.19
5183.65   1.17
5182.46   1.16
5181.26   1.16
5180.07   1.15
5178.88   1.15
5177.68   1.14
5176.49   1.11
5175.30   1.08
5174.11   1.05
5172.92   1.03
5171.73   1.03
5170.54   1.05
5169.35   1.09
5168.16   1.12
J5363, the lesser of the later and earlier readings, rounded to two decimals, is 1.39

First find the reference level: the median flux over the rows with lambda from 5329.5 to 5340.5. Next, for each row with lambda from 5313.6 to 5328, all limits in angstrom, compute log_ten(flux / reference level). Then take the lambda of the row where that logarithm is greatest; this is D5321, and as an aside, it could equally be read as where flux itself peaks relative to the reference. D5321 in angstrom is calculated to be 5314.17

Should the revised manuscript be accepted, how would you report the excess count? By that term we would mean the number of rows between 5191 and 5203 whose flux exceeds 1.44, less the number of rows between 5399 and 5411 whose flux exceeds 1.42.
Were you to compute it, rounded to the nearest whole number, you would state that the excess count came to -10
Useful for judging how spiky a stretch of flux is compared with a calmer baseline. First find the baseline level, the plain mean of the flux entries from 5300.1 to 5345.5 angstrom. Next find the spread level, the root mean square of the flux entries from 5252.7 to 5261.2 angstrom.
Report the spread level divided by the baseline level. 0.99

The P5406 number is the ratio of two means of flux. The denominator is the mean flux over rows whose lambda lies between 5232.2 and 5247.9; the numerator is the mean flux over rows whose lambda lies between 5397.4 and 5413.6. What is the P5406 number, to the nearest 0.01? 1.02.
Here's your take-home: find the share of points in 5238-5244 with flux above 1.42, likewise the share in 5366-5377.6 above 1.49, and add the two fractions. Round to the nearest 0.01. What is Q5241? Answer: 1.00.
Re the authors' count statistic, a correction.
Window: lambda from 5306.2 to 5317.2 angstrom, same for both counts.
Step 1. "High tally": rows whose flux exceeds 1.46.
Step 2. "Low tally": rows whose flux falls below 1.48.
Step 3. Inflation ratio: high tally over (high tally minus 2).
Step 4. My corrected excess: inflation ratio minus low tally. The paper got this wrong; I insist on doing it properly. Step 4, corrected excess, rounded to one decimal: 1.3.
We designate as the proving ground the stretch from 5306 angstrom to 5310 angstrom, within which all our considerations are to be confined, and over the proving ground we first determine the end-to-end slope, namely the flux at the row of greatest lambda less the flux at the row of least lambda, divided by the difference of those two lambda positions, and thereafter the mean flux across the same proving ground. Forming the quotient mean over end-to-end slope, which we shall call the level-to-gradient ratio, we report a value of 191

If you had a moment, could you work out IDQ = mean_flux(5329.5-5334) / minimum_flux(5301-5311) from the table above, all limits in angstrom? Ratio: 0.98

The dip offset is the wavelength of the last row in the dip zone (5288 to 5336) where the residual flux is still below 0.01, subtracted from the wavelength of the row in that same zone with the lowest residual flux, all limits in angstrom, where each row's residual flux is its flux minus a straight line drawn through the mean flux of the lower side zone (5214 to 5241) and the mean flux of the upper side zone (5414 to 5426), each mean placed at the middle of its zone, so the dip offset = -3.7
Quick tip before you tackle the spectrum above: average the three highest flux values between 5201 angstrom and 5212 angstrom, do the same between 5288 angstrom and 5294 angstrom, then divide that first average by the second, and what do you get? 0.94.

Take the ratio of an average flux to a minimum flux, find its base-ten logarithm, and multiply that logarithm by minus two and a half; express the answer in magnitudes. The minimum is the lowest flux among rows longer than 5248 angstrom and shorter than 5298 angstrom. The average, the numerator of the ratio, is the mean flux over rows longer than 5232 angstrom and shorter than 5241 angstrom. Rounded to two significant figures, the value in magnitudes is -0.16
